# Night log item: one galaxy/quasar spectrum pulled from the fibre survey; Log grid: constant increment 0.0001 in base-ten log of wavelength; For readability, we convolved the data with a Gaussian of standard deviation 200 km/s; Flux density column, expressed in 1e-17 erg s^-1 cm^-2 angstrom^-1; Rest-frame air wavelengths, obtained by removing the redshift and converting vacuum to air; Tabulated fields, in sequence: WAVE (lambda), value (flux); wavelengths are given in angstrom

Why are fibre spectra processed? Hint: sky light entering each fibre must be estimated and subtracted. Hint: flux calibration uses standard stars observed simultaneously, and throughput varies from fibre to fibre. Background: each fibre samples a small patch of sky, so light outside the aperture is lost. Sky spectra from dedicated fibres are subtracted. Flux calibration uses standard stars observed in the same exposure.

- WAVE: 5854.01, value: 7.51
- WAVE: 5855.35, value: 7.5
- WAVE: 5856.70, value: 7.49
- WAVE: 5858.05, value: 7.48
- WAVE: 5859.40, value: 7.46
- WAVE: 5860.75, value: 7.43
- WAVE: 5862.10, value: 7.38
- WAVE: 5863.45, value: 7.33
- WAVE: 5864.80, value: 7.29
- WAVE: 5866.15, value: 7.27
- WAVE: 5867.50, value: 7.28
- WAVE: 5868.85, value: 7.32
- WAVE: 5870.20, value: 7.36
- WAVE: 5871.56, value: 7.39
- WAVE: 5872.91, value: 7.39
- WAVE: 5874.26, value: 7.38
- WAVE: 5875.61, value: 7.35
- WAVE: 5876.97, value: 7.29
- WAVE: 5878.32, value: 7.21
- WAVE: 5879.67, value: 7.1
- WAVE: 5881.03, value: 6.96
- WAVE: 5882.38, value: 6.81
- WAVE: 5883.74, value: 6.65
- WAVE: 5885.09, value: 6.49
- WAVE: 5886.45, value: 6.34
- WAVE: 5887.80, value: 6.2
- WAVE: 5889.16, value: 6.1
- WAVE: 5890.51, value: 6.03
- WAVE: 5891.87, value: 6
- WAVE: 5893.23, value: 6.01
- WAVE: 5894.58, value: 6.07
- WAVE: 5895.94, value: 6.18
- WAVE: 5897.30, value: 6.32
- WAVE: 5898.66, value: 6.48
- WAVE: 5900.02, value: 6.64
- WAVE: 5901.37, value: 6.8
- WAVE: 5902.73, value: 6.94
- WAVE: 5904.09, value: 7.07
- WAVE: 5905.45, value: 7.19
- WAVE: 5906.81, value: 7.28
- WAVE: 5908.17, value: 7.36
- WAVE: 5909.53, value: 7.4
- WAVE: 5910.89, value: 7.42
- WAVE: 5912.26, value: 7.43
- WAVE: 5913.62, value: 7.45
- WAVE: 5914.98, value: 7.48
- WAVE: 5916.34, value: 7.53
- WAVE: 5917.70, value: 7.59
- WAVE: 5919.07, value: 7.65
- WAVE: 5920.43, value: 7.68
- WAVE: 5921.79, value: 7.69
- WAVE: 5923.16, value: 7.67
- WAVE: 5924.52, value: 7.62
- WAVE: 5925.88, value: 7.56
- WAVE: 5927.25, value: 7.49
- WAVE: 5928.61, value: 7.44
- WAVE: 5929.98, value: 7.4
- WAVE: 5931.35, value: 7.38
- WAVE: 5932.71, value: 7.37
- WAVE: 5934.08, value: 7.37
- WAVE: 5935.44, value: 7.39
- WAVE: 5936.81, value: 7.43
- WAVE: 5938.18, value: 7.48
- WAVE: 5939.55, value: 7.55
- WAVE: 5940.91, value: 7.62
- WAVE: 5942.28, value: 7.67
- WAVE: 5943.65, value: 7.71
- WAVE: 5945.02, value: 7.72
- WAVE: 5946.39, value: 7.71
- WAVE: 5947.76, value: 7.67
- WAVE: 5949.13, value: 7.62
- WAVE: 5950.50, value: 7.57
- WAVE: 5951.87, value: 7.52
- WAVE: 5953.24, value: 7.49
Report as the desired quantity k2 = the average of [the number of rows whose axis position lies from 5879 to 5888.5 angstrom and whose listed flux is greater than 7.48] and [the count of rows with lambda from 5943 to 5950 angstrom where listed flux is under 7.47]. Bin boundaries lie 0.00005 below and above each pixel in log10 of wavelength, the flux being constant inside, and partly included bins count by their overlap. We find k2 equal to 0.0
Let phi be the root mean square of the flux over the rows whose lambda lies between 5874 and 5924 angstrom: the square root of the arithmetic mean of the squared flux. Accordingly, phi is 6.98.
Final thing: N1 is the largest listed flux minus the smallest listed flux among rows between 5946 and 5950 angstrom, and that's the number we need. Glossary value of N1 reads 0.090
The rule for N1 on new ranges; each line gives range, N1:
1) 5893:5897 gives 0.170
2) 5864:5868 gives 0.020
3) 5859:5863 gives 0.080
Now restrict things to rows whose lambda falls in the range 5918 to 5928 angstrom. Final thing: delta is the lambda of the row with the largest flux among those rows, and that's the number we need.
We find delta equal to 5921.79 angstrom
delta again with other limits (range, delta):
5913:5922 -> 5921.79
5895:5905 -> 5904.09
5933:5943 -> 5942.28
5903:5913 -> 5912.26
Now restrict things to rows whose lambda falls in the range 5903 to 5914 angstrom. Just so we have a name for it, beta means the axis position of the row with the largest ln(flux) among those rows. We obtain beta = 5913.62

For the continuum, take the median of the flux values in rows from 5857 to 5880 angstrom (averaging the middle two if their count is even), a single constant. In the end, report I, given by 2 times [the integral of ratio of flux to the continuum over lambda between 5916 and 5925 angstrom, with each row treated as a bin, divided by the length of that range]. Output 2.08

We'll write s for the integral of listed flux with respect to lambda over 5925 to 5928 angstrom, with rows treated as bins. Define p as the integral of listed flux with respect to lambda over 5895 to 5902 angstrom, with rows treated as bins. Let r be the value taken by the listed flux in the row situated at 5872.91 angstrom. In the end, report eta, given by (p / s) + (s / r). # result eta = 5.1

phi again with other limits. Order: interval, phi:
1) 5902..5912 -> 7.24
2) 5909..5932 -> 7.52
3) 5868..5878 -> 7.35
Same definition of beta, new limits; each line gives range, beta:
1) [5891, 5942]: 5921.79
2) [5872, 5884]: 5872.91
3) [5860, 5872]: 5860.75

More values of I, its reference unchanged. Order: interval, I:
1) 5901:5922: 2.01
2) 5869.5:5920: 1.89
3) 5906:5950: 2.05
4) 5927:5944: 2.04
